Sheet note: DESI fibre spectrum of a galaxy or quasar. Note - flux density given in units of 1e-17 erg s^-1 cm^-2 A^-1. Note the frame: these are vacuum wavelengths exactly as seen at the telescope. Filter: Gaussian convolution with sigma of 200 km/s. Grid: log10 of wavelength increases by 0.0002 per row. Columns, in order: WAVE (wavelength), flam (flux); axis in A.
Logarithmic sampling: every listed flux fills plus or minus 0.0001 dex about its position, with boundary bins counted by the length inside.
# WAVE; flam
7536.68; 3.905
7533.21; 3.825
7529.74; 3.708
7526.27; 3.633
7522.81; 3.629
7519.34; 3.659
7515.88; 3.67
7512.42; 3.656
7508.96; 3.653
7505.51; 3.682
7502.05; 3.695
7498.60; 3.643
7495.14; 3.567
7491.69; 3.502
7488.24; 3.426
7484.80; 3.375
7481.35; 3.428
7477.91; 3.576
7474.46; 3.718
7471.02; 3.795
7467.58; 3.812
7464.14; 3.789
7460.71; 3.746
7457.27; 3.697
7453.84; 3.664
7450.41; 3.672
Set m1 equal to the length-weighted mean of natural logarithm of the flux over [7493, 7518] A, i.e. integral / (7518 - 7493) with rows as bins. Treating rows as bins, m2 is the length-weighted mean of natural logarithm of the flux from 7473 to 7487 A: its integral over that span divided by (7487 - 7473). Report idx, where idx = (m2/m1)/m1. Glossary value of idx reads 0.75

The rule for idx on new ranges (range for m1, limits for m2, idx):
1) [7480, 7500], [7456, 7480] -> 0.84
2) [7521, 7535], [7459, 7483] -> 0.76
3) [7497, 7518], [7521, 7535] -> 0.77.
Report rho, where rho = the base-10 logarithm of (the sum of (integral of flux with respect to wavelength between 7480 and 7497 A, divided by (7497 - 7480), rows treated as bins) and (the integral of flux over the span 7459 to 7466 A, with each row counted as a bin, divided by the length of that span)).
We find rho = 0.859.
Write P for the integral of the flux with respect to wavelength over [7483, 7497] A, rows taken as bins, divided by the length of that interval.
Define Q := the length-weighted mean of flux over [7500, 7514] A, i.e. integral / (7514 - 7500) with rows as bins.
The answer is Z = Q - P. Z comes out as 0.20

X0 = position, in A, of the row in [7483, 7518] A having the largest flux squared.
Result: 7502.05 A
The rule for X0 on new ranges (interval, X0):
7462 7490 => 7467.58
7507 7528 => 7515.88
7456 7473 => 7467.58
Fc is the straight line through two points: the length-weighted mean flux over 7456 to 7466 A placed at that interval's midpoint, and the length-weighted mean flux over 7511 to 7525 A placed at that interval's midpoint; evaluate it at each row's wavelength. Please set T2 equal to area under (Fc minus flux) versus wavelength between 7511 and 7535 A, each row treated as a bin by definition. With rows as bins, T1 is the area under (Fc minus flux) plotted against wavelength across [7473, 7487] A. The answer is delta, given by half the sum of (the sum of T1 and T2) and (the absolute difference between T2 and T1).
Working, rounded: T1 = 2.8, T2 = -0.9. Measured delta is 2.8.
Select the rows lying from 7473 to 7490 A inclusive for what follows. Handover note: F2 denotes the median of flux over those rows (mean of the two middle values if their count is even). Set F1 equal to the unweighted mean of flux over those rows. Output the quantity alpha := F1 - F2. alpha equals 0.077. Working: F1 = 3.50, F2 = 3.43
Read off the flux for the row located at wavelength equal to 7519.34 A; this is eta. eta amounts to 3.659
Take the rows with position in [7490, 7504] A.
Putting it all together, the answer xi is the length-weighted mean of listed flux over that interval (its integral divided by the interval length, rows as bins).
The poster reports 3.60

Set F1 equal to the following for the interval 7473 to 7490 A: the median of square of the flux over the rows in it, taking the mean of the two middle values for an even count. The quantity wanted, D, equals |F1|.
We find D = 11.8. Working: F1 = 11.75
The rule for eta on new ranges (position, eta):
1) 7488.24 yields 3.426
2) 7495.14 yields 3.567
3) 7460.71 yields 3.746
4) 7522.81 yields 3.629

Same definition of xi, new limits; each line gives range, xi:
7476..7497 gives 3.48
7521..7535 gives 3.70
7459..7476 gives 3.77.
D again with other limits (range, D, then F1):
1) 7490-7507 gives 13.3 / 13.27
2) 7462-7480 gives 14.4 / 14.36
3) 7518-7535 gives 13.4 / 13.39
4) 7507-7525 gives 13.4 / 13.37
